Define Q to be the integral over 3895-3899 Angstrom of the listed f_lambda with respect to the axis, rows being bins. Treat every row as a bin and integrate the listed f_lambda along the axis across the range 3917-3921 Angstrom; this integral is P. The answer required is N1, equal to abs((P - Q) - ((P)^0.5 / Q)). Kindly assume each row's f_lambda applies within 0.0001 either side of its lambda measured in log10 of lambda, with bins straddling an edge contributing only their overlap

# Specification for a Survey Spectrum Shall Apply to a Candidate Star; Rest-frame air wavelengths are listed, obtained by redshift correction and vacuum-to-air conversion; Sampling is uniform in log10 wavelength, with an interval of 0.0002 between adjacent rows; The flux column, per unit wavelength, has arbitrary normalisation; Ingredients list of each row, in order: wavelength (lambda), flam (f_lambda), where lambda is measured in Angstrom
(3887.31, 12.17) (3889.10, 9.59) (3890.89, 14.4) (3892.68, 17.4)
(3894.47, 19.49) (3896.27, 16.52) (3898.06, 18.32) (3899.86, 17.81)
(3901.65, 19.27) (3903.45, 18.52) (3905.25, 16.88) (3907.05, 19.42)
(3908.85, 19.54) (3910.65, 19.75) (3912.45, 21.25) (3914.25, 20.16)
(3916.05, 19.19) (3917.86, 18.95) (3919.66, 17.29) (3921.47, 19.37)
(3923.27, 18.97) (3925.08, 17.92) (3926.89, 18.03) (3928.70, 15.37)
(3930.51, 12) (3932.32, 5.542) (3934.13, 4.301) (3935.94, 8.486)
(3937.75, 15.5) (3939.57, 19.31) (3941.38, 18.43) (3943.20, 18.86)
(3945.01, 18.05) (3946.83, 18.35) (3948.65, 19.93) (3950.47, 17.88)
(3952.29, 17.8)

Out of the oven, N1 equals 3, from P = 73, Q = 70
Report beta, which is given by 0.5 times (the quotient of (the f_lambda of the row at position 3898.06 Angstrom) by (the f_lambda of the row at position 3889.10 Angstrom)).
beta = 0.96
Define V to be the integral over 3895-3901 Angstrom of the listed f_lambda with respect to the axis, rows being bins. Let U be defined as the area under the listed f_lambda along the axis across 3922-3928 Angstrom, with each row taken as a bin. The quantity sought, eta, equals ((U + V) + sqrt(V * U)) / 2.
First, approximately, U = 110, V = 106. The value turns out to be 162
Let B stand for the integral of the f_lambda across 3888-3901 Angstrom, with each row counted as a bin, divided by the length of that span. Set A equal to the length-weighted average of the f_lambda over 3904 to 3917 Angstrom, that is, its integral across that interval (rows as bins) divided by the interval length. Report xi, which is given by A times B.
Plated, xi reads 315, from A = 19.4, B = 16.2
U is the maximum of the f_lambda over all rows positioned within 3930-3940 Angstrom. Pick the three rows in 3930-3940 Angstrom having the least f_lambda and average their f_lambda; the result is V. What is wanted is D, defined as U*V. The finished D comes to 118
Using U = 19.31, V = 6.1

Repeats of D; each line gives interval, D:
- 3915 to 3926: 350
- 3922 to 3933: 208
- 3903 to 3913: 388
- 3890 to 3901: 314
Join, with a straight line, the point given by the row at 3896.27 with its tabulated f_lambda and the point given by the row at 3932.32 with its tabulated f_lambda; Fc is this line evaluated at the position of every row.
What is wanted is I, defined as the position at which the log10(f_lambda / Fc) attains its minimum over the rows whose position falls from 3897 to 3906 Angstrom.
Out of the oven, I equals 3898.06 Angstrom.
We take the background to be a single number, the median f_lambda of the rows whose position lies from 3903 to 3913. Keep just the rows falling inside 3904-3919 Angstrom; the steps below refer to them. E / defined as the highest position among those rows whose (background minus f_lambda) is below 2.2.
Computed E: 3917.86 Angstrom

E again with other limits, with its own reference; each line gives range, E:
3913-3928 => 3926.89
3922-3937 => 3926.89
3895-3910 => 3908.85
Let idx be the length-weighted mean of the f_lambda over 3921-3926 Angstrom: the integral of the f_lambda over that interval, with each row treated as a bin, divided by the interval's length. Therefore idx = 18.7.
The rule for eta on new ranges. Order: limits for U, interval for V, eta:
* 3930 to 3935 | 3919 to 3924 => 92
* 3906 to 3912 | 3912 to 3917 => 164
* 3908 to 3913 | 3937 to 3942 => 142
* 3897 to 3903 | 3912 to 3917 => 158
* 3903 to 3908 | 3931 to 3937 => 96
